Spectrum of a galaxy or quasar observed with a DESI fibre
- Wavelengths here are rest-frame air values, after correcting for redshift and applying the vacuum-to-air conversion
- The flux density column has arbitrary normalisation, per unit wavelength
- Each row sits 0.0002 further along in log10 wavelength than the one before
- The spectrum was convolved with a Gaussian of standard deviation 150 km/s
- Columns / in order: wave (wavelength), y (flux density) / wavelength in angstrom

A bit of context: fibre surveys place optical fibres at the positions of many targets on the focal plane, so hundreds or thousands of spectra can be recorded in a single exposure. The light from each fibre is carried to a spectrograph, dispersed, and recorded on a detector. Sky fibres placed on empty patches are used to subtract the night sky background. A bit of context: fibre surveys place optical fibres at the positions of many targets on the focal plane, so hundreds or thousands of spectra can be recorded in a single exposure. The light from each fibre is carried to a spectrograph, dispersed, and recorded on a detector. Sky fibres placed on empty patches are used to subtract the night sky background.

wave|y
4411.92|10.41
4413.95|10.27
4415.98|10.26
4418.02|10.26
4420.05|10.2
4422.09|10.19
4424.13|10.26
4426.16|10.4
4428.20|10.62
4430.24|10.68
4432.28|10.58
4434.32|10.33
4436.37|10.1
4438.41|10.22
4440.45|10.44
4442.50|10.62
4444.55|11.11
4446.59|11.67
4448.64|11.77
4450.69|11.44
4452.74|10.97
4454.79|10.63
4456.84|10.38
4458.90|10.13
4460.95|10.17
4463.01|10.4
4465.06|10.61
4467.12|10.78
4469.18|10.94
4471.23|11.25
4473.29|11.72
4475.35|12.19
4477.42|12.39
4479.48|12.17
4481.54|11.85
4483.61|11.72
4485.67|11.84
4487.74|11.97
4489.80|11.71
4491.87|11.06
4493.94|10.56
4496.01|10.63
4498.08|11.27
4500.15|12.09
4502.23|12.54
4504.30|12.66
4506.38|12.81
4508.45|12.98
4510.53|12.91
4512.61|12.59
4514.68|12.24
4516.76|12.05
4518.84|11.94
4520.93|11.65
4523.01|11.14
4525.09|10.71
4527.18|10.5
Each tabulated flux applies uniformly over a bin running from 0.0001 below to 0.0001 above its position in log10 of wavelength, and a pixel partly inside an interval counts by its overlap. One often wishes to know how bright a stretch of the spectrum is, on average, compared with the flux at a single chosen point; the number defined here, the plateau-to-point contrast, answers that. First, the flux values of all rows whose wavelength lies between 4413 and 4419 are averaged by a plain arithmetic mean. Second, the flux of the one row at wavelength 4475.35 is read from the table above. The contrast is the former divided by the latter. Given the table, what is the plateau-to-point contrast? 0.84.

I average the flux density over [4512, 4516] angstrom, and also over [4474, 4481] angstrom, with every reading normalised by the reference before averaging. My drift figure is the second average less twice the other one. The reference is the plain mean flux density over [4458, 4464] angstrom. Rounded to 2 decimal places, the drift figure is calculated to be -1.23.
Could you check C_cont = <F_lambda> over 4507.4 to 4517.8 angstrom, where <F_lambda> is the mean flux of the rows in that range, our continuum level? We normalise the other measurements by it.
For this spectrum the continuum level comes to 12.6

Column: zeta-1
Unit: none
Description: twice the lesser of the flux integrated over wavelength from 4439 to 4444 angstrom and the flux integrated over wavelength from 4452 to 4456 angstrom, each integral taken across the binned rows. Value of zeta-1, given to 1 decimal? 86.2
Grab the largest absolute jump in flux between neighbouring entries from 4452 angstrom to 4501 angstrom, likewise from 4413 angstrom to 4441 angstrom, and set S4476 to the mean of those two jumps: 0.535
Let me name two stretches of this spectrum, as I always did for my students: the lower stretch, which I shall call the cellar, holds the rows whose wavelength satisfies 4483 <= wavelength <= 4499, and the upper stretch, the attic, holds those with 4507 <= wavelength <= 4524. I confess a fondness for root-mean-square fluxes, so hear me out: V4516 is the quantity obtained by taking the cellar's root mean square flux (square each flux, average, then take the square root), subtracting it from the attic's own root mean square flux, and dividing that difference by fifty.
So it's 0.017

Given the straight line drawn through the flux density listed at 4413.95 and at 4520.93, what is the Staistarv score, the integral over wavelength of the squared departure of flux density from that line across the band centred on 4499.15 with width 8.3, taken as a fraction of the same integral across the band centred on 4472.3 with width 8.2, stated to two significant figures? 1.3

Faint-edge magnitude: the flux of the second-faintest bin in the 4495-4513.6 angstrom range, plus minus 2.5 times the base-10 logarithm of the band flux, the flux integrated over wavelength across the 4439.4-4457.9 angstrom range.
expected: 5.5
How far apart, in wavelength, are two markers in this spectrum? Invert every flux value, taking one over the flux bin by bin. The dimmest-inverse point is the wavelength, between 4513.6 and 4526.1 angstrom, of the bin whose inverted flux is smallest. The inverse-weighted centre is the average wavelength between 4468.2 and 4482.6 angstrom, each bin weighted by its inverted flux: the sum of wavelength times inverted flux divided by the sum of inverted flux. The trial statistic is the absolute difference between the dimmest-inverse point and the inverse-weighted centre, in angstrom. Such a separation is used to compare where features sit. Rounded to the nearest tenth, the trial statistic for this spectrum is 39.5 angstrom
